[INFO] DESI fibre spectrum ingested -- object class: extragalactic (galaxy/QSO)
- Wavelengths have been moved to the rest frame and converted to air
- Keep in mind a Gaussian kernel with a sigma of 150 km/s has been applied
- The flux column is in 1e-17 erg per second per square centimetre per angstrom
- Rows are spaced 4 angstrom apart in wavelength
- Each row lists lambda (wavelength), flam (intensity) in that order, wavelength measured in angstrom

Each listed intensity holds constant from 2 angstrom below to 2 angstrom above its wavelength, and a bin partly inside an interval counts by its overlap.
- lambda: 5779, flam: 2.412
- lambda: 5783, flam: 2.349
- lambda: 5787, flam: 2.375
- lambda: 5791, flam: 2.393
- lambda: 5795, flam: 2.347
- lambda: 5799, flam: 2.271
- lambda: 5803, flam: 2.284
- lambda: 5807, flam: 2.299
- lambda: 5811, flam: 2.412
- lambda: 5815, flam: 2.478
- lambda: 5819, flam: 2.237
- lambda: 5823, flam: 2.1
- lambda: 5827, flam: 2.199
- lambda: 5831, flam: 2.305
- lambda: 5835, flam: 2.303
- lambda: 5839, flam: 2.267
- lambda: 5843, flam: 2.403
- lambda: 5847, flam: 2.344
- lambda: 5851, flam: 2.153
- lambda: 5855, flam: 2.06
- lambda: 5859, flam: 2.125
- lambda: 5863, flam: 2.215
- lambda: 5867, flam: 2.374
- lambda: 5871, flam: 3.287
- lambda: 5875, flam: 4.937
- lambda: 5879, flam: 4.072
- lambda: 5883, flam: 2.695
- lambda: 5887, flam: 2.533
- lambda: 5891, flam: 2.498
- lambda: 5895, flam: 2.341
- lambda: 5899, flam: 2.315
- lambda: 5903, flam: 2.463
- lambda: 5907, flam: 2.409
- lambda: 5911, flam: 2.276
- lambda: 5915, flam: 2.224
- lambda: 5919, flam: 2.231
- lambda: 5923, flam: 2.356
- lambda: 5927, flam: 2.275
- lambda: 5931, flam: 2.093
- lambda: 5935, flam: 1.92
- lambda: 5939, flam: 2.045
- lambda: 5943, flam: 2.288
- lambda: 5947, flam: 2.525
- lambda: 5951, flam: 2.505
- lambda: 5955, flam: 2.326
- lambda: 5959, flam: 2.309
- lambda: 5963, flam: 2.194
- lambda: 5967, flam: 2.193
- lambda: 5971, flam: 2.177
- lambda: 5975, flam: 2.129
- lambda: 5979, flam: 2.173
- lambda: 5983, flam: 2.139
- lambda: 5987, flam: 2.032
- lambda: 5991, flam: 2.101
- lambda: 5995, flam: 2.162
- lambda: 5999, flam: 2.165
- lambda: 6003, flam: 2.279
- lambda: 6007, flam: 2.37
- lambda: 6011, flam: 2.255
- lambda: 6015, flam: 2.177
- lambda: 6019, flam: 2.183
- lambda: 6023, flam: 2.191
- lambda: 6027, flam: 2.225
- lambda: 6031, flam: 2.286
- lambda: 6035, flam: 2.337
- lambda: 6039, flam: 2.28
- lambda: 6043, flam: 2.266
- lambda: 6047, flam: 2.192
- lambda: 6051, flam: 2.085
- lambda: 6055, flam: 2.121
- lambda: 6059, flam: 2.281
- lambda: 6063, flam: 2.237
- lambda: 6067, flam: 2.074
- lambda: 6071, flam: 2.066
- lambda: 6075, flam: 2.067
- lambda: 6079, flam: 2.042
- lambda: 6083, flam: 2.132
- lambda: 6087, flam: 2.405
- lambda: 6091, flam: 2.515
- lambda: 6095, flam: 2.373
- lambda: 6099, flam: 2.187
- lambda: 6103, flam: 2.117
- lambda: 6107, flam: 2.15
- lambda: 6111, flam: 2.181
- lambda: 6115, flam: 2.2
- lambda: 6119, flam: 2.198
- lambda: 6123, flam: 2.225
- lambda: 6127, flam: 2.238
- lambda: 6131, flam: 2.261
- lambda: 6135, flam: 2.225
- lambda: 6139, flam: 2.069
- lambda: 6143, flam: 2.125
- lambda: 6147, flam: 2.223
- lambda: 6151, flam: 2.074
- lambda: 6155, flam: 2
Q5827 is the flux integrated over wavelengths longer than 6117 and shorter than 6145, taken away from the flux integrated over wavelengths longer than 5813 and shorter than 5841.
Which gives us 2.2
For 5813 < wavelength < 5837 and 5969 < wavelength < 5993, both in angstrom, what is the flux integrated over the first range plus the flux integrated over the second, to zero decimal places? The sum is 105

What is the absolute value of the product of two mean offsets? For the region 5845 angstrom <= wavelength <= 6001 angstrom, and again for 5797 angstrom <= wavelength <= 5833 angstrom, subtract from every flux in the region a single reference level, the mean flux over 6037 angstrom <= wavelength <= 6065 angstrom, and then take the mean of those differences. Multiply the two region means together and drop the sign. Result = 0.015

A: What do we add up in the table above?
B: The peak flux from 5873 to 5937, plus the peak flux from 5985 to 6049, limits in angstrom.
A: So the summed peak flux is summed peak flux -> 7.3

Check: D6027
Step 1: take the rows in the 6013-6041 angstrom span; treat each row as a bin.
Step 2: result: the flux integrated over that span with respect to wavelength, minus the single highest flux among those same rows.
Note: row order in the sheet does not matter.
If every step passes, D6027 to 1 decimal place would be 60.4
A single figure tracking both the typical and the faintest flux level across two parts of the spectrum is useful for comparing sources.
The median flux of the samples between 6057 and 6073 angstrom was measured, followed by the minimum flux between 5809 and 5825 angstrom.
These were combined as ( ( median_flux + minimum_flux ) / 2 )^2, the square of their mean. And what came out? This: 4.53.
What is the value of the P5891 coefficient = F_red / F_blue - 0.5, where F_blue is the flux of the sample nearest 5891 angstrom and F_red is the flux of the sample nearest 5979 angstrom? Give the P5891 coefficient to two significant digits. 0.37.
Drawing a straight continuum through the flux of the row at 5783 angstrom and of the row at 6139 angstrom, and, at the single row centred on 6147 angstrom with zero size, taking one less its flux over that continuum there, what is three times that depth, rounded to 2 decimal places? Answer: -0.23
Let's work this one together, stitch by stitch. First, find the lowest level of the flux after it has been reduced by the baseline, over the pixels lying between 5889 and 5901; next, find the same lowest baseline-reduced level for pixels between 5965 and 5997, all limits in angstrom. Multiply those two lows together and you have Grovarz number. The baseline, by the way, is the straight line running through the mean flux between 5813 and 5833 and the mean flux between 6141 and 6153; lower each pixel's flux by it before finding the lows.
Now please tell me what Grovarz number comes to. -0.014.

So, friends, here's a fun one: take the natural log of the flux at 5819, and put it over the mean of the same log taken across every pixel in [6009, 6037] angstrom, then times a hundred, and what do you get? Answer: 100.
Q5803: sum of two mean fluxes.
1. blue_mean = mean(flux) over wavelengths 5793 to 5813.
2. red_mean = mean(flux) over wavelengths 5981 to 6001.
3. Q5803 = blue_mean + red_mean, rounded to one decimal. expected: 4.4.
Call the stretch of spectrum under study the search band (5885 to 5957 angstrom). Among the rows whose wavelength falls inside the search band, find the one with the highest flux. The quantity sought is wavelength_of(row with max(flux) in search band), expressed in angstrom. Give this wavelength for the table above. 5887 angstrom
